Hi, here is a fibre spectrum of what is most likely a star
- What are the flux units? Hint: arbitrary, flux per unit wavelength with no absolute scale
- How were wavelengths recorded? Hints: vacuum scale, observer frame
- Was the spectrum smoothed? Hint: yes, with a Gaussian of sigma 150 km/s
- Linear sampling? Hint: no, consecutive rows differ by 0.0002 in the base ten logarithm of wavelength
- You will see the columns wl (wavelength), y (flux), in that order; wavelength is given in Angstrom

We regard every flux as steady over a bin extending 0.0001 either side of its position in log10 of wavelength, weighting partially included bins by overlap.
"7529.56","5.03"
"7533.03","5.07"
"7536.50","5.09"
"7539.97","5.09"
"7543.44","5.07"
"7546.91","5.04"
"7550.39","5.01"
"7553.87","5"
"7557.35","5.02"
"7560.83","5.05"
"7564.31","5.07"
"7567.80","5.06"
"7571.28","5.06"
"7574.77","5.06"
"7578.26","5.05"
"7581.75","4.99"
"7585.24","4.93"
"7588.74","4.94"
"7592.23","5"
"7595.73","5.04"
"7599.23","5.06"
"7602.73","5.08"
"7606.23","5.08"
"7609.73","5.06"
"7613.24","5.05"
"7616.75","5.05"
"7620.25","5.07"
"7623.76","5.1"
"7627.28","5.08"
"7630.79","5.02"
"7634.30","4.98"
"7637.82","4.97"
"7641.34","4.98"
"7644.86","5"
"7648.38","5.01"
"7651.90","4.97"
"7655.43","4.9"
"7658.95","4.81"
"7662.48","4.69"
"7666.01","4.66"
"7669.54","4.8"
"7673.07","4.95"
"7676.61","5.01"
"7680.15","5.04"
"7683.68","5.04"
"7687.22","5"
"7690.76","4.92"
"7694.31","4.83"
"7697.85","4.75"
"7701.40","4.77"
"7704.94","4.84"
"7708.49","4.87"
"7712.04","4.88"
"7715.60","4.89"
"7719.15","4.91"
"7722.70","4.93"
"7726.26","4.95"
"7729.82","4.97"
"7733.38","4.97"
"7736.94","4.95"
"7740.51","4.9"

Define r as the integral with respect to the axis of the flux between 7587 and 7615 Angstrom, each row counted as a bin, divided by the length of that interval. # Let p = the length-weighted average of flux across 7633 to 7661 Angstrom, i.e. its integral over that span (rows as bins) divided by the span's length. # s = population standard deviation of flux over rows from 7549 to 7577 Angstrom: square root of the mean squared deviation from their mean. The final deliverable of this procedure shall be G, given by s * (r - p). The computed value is 0.002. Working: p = 4.95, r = 5.04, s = 0.025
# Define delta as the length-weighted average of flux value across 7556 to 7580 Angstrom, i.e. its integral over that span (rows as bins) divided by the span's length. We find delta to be 5.05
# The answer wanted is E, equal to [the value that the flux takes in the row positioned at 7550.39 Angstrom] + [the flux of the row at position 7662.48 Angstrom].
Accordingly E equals 9.7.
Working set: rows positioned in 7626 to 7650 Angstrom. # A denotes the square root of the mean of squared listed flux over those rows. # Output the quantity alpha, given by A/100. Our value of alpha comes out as 0.0501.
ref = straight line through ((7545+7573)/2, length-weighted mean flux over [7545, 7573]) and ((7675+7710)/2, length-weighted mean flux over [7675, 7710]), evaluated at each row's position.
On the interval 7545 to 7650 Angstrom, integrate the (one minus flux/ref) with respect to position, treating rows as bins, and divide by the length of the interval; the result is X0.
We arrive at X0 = -0.0059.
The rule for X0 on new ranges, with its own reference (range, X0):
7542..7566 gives 0.0015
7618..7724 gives 0.0012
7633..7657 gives -0.0039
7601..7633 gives -0.0165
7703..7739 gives -0.0075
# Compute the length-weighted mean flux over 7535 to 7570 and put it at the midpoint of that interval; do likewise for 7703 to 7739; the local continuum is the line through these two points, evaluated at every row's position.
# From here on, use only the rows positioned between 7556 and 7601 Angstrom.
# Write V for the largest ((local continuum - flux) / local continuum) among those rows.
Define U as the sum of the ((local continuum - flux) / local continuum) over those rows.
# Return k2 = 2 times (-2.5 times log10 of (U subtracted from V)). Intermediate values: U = 0.01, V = 0.019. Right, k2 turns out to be 10.9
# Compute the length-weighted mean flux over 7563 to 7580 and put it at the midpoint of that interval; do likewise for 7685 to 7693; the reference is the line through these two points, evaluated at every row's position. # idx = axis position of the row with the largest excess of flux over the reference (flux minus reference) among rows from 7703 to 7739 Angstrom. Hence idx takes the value 7733.38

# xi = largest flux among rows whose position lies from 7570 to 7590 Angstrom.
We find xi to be 5.06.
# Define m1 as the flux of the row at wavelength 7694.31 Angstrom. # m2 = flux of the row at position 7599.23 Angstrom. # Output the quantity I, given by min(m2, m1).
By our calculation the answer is 4.83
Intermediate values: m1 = 4.83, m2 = 5.06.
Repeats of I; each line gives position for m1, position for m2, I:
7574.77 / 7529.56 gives 5.03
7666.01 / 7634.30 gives 4.66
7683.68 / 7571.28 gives 5.04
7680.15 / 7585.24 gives 4.93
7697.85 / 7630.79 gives 4.75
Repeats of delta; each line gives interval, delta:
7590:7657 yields 5.03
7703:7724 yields 4.89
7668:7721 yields 4.90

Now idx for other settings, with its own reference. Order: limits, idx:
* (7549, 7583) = 7564.31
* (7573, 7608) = 7606.23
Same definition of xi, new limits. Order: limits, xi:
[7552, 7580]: 5.07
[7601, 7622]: 5.08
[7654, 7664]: 4.9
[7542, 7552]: 5.07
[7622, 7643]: 5.1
